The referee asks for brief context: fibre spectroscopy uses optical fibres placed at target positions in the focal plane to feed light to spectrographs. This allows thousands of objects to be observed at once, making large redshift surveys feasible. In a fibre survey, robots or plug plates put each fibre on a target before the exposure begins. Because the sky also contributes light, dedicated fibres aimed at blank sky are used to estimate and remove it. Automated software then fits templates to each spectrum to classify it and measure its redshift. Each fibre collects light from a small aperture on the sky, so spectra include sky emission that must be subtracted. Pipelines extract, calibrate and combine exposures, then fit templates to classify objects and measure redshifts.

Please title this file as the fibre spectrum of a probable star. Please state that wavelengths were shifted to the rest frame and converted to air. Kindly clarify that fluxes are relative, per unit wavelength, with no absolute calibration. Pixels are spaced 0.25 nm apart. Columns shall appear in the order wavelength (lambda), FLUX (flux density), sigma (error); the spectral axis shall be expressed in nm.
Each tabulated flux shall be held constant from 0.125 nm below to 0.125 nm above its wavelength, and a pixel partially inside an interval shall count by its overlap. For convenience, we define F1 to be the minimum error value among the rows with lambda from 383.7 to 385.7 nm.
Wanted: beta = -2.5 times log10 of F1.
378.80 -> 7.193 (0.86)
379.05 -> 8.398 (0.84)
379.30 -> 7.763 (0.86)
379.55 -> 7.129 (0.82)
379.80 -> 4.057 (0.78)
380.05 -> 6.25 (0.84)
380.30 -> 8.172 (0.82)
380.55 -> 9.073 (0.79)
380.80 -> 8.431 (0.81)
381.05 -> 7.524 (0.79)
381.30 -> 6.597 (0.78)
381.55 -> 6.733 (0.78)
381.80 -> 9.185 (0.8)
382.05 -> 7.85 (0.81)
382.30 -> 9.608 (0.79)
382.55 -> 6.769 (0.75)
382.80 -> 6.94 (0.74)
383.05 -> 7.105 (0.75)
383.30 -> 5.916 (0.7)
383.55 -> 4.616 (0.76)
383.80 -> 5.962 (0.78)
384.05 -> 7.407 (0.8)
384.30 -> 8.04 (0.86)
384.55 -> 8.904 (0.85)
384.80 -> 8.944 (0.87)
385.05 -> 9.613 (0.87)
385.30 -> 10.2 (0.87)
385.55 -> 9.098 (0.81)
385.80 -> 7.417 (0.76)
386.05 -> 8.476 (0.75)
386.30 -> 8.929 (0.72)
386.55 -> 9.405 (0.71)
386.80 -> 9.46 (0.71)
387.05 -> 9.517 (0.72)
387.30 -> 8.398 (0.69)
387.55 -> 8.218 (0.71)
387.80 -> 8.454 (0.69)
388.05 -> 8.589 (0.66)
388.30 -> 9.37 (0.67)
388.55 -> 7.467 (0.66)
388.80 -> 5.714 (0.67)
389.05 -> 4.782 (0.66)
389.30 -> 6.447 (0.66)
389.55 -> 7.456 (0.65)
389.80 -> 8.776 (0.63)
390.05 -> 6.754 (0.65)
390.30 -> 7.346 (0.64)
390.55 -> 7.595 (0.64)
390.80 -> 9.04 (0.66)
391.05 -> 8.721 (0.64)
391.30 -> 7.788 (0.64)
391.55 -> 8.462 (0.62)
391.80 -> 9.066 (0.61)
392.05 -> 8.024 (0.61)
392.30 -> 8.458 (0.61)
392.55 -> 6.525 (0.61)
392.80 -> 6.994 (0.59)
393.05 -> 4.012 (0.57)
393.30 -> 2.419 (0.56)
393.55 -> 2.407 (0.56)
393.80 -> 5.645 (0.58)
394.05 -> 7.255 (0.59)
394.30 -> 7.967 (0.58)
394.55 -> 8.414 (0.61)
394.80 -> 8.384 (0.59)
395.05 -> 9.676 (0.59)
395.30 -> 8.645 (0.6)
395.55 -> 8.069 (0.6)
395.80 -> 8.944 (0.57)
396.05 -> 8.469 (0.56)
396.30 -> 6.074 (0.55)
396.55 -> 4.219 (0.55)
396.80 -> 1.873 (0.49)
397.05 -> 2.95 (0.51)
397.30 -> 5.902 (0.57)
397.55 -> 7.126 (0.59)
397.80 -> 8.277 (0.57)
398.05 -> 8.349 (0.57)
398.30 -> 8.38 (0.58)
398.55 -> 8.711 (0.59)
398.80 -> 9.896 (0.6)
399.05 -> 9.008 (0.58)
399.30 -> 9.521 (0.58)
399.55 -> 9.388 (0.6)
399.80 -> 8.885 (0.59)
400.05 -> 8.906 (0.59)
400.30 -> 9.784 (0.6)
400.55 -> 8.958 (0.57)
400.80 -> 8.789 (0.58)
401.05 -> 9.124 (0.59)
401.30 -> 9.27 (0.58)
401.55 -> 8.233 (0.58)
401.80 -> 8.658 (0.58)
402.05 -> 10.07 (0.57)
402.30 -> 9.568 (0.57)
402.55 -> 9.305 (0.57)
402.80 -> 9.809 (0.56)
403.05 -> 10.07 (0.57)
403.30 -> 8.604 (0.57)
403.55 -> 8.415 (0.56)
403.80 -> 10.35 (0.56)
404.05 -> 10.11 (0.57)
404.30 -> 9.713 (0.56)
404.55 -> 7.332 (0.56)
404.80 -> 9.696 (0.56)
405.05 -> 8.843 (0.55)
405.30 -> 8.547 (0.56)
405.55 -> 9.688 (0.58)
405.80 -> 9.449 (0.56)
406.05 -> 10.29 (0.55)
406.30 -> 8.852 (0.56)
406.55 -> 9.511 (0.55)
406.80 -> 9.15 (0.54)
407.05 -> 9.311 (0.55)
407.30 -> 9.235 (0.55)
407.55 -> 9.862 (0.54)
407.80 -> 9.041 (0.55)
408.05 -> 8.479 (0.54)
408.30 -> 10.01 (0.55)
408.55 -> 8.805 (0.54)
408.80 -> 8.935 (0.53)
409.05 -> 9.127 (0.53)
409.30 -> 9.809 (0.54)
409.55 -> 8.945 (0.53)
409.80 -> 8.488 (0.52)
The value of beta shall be 0.3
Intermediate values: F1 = 0.78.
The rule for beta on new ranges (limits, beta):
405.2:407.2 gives 0.7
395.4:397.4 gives 0.8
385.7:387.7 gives 0.4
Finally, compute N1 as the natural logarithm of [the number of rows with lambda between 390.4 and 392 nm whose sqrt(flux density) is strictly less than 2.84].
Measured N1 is 0.7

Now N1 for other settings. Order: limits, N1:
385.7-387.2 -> 0.0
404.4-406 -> 0.0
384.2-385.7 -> 0.0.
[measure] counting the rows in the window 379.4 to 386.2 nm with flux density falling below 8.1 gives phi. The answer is 16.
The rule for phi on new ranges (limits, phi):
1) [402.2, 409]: 1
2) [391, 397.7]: 17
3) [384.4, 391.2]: 9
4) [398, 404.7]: 1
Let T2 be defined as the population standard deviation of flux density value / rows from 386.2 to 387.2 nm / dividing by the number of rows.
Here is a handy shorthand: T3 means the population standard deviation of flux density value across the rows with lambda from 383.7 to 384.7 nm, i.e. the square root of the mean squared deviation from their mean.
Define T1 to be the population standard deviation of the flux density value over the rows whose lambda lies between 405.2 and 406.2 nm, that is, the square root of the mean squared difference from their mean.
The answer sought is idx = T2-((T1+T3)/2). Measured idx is -0.62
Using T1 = 0.63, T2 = 0.2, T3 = 1.1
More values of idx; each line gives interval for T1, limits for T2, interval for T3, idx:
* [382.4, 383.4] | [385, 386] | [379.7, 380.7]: -0.15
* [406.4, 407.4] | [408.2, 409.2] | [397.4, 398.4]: 0.14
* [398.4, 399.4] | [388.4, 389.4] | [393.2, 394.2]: -0.29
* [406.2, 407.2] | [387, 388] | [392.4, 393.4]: -0.54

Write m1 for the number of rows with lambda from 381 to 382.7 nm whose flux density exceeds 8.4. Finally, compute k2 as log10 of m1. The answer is 0.30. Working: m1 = 2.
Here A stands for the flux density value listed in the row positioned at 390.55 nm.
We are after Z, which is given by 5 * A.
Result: 38.0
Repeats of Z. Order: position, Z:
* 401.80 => 43.3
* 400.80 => 43.9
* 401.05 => 45.6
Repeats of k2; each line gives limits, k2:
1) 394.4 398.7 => 0.78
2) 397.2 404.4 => 1.36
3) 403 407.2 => 1.20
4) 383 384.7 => 0.00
